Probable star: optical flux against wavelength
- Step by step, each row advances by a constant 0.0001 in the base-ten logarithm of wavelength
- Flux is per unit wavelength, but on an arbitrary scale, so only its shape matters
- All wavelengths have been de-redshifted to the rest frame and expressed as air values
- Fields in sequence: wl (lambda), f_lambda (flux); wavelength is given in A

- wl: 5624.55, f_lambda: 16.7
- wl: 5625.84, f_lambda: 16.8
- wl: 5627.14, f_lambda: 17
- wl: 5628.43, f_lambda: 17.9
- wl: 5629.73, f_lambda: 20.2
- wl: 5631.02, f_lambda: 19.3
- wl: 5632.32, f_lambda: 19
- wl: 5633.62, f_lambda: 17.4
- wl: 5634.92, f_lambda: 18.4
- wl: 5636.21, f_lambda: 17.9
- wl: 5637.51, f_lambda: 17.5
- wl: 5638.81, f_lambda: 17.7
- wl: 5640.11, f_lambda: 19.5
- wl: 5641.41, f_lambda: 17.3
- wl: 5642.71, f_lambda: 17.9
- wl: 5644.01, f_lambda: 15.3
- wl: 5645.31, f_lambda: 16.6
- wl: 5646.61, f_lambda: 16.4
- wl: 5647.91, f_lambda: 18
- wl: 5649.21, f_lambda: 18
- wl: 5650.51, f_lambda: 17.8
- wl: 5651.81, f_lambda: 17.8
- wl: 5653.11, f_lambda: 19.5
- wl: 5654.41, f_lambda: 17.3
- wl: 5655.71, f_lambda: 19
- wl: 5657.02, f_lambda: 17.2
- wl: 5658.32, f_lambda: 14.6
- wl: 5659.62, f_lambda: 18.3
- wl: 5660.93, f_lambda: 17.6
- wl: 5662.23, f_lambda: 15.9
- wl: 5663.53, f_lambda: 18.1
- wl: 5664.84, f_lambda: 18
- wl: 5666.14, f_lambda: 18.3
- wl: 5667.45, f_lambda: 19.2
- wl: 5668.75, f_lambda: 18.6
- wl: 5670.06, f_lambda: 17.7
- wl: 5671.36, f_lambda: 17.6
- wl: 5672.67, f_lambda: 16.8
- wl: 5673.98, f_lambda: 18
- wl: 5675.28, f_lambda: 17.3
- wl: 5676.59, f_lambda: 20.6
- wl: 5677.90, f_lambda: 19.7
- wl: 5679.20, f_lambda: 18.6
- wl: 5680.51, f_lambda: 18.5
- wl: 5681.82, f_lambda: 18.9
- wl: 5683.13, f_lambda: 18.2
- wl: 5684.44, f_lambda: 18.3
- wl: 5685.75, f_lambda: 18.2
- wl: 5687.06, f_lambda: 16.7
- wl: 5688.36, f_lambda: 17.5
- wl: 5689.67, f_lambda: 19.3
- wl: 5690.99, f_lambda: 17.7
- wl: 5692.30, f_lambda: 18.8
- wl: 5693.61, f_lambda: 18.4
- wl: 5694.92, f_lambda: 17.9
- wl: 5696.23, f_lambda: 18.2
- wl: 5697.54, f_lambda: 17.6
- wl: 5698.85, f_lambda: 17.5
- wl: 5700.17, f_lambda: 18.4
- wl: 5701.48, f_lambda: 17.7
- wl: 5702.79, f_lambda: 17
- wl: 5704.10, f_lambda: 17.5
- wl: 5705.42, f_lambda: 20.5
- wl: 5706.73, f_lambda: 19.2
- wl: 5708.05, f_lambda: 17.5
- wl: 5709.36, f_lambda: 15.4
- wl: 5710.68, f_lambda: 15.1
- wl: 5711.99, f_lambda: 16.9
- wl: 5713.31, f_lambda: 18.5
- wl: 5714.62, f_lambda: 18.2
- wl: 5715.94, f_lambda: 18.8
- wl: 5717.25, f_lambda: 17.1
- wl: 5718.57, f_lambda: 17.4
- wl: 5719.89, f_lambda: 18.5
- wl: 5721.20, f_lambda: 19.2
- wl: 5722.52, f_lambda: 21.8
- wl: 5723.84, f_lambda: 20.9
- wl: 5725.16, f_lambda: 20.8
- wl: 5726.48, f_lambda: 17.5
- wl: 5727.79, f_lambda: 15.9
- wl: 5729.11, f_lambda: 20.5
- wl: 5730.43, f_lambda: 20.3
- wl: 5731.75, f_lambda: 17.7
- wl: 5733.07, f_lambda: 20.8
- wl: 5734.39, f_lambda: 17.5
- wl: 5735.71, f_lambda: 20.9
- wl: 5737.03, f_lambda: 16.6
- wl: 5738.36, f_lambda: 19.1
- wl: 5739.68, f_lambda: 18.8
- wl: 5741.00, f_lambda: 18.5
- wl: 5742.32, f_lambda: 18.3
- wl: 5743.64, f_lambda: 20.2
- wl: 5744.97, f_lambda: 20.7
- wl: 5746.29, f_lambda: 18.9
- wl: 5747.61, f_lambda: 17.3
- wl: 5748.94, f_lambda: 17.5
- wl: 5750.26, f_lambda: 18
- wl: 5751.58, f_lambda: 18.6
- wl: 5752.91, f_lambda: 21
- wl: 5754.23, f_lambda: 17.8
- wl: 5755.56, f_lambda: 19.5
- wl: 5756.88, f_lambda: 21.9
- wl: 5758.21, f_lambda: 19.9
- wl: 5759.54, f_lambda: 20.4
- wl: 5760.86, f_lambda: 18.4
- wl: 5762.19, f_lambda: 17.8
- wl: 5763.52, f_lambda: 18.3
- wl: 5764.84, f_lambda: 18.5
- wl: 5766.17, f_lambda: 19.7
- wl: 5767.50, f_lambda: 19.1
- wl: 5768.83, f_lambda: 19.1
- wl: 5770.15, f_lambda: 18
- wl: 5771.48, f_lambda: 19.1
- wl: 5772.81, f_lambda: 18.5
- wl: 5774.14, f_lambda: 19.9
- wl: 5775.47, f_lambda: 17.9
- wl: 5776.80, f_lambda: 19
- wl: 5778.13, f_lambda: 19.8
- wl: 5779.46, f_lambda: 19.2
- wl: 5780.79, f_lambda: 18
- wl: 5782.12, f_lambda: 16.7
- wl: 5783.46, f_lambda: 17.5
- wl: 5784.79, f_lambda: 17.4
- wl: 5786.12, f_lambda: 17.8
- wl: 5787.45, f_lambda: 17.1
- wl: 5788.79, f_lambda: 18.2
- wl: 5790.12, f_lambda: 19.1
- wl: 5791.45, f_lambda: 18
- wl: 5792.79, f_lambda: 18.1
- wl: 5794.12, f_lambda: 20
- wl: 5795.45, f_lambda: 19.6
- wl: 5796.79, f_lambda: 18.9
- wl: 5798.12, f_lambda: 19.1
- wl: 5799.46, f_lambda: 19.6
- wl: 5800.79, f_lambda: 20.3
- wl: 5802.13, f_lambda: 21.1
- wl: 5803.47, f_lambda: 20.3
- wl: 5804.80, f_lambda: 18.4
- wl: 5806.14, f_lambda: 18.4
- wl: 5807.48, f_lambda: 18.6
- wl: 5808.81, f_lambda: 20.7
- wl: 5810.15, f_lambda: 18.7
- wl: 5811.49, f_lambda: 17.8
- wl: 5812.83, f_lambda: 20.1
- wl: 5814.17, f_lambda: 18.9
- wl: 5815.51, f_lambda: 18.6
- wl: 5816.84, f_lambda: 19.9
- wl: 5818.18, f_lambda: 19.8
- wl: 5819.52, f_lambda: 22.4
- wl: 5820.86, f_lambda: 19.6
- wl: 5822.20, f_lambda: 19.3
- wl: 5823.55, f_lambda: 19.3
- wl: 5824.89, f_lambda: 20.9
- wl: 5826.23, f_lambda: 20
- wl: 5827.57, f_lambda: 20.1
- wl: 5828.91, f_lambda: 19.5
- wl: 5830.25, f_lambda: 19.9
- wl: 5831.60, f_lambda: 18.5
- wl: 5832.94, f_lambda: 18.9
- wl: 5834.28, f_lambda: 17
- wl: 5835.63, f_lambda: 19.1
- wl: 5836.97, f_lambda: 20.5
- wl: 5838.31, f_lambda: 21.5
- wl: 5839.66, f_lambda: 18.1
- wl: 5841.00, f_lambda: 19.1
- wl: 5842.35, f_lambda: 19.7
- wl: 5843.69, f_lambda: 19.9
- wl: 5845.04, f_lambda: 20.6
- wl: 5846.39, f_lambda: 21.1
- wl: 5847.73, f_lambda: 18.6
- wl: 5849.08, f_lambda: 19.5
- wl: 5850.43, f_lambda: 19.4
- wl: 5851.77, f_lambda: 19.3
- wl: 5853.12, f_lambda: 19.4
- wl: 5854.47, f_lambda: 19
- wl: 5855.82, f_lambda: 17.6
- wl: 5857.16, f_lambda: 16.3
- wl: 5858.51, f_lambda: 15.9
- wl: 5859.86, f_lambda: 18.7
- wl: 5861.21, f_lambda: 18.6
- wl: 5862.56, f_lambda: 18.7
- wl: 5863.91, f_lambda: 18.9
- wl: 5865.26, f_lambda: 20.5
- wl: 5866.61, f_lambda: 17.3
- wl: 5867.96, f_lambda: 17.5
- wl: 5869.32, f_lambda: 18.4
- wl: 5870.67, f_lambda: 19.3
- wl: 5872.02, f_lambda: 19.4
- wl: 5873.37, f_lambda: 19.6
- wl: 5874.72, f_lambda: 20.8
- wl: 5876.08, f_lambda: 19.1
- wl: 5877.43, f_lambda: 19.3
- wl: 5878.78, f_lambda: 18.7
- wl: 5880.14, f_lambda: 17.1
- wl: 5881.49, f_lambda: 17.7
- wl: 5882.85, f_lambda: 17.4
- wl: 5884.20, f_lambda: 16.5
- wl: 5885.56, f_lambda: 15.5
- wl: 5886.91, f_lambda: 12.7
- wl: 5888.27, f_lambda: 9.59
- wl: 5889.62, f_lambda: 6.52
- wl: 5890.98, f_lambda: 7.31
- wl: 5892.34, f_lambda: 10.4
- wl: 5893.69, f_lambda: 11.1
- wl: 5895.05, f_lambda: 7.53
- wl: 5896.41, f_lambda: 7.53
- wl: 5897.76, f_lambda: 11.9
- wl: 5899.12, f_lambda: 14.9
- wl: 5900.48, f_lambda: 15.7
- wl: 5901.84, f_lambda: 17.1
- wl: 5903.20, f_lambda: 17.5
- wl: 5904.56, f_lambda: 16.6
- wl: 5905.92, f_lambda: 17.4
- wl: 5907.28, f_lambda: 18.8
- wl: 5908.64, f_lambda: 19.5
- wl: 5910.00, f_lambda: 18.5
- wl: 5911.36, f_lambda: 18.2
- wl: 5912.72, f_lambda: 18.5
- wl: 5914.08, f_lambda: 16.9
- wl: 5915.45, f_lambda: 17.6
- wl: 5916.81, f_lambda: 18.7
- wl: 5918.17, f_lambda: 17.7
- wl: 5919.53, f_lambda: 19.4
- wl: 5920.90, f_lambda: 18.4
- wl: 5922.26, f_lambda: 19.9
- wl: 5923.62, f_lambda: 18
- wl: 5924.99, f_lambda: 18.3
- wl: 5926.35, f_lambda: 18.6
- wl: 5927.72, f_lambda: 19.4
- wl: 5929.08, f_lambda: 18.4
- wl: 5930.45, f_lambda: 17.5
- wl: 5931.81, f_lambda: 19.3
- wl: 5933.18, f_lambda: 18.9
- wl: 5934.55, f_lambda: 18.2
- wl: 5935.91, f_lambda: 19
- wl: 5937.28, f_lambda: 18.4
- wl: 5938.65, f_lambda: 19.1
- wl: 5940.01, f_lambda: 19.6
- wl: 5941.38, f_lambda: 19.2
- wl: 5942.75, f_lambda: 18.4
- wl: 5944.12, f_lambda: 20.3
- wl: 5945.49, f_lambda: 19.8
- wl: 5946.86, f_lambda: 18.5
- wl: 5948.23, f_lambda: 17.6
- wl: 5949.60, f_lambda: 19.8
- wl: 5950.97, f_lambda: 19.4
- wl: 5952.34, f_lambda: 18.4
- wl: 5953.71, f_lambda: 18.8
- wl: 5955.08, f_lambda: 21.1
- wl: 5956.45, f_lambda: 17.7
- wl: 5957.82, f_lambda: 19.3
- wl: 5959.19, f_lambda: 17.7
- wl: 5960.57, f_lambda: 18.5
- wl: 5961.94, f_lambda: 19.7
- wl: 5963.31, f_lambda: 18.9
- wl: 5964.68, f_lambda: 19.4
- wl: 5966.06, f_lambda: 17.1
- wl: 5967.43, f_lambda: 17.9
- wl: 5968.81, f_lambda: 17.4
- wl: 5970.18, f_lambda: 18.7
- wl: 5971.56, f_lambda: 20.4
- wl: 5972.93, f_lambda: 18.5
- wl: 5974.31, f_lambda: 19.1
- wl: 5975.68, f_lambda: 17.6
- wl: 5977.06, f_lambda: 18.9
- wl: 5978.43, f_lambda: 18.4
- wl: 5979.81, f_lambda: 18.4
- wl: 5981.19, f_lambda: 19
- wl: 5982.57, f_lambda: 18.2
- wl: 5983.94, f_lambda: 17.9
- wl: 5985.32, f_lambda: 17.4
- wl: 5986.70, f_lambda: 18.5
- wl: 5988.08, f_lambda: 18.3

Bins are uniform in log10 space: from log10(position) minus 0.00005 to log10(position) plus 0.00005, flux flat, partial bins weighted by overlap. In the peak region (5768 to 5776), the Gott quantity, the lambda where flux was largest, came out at 5774.14 A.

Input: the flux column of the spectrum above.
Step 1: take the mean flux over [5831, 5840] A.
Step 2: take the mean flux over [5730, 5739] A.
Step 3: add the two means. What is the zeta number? 38.1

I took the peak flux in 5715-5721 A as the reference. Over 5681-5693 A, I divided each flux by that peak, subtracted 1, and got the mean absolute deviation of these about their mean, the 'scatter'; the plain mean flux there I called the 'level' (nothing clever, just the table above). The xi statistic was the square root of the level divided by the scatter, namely 24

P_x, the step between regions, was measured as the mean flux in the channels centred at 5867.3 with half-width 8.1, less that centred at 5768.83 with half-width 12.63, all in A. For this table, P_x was -0.1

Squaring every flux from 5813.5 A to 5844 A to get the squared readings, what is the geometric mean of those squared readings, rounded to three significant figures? 382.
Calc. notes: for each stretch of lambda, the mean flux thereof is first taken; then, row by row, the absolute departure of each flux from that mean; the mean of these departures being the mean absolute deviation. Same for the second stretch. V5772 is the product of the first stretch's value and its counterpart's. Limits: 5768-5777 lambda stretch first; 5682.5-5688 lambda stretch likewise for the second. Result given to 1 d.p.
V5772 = 0.3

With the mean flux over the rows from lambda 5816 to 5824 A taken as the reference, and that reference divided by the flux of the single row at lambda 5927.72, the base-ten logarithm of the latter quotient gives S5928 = 0.014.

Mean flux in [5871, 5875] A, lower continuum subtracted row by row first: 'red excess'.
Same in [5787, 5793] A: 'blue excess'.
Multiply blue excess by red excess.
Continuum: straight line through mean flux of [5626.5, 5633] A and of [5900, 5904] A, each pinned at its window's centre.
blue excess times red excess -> 1.6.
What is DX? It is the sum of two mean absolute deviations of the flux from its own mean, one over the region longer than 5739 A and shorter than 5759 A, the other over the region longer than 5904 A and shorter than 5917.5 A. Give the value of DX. 1.9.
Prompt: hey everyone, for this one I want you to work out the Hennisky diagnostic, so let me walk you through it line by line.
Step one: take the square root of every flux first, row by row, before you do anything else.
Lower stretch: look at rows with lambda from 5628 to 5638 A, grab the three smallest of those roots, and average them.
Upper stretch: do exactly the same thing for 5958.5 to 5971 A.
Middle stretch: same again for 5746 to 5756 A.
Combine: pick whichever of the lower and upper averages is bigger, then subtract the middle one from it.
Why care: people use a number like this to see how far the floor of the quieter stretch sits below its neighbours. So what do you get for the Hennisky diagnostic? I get 0.01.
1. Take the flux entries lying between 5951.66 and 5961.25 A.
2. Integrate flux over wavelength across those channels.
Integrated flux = 180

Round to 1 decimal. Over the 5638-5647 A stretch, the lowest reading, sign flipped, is -15.3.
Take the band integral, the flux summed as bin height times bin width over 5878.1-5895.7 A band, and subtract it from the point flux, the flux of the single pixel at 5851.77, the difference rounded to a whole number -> -208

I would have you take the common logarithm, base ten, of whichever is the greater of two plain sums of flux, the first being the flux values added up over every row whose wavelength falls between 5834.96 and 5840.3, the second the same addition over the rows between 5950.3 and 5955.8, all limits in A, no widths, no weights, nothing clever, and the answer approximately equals 1.899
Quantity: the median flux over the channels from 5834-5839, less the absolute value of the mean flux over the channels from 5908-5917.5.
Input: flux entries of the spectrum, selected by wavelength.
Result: 1.5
